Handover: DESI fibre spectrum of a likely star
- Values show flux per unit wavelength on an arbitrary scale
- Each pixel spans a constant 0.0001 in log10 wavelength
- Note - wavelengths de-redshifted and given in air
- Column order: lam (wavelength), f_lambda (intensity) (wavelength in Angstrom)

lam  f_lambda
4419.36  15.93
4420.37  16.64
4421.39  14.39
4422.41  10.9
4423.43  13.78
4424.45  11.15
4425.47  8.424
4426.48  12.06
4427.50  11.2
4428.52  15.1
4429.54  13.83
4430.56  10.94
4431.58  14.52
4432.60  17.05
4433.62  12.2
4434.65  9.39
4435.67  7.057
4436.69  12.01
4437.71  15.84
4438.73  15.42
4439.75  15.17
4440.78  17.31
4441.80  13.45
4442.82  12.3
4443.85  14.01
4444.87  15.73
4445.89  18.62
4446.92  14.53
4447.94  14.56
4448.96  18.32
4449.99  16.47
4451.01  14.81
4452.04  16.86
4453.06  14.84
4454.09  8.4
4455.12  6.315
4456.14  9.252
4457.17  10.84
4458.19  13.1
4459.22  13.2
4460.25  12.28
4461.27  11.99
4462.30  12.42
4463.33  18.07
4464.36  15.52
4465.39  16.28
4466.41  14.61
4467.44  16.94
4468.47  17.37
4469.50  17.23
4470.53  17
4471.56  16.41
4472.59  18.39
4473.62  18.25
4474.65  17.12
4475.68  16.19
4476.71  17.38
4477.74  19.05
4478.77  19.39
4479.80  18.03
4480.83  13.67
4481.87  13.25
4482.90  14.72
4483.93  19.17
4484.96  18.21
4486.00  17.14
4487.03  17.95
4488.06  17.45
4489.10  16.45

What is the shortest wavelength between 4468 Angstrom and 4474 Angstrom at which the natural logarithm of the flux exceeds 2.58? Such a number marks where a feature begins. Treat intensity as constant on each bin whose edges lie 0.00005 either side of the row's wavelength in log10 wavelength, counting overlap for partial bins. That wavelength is 4468.47 Angstrom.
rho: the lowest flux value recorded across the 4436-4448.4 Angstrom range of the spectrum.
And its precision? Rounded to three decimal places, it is 12.010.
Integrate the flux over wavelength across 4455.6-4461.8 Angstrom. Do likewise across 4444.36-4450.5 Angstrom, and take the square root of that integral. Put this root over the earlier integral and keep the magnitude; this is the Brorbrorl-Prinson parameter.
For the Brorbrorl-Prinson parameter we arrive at 0.14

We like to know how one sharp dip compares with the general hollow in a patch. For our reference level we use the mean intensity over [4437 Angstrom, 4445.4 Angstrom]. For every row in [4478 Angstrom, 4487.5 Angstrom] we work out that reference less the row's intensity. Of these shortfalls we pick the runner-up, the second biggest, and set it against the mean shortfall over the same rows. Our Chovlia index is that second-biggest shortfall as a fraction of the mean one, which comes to -0.6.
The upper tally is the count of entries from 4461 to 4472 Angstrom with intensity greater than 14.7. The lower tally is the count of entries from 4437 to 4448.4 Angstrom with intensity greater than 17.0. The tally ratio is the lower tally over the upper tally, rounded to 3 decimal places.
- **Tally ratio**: 0.250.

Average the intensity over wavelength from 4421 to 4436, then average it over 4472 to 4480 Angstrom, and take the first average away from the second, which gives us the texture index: 5.8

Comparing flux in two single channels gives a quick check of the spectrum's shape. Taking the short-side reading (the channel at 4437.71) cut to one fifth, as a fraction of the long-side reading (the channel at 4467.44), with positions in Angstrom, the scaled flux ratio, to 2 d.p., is 0.19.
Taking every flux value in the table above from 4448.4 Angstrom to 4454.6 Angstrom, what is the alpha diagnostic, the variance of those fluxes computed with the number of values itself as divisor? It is 10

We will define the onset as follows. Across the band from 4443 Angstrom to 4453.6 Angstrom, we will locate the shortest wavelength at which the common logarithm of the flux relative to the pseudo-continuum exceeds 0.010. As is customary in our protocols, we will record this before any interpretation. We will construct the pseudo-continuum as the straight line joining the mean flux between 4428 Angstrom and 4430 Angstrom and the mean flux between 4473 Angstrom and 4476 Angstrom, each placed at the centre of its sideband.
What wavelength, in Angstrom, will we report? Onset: 4445.89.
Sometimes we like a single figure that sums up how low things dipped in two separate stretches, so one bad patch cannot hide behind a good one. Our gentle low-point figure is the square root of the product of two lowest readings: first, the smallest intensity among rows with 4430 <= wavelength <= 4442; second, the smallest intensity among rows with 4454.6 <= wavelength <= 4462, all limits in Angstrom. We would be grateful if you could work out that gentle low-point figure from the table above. 6.7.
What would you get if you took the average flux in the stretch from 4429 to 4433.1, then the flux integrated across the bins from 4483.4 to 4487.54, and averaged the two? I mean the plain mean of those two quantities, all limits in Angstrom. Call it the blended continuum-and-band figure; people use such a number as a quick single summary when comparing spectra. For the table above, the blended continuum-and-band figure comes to 44.5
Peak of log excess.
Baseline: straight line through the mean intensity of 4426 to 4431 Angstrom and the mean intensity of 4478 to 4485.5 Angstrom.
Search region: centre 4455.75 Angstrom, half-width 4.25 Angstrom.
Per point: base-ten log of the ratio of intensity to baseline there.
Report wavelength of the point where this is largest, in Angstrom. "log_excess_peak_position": 4452.04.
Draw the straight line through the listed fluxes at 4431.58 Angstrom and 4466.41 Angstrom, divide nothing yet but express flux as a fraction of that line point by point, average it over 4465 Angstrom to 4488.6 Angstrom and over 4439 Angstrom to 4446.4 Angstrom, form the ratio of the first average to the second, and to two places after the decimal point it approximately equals 1.11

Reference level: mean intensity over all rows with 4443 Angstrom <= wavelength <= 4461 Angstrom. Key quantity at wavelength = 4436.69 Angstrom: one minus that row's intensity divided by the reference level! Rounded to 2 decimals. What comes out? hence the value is 0.12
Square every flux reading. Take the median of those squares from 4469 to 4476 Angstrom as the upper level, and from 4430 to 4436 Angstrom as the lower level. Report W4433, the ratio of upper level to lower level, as 2.2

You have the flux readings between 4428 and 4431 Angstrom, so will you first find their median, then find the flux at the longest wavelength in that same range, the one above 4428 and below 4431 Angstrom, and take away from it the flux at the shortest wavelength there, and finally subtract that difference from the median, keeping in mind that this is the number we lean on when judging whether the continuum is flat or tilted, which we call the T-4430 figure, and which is 18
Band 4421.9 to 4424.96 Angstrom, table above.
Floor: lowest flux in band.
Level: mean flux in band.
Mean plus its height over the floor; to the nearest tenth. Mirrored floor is 13.0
